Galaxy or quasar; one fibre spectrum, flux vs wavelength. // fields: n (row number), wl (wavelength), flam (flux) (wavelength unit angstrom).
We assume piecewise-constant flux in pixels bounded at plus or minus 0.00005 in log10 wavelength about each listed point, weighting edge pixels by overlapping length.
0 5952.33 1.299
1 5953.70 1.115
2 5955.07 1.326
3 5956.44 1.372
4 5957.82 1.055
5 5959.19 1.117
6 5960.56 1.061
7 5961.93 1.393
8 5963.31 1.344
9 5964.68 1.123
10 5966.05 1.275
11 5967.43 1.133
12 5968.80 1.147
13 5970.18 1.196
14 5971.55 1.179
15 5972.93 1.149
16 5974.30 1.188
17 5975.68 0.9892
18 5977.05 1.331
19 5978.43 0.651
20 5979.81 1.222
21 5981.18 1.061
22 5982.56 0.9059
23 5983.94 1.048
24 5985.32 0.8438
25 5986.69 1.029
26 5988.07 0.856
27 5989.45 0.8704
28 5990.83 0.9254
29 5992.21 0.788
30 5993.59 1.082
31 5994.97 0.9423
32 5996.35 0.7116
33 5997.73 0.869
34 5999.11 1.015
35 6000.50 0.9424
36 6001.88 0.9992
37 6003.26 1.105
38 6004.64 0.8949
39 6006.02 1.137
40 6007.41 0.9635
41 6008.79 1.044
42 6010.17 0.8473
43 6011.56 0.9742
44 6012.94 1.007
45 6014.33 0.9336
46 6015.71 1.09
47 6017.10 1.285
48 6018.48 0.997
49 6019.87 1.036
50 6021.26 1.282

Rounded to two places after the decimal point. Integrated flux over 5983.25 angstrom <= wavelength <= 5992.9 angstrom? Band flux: 8.77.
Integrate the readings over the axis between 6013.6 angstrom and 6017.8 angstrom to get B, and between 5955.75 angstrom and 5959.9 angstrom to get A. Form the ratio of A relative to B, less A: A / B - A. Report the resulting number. -3.8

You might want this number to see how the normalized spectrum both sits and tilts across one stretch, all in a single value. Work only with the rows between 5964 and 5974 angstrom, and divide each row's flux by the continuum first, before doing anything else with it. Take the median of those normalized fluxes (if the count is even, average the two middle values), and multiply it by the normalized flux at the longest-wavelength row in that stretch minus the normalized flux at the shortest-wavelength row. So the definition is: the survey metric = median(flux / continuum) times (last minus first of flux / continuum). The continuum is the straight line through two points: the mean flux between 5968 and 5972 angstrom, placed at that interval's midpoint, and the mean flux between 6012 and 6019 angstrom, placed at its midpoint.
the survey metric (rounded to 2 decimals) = 0.04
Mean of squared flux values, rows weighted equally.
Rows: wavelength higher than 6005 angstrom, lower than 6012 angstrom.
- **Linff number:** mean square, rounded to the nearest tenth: 1.0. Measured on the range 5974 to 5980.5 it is 1.2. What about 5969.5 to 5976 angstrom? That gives 1.3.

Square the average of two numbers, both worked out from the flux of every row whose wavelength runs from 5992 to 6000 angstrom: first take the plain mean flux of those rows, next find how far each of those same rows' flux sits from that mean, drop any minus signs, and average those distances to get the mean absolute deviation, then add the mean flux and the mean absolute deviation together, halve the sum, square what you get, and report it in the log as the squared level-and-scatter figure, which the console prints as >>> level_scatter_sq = 0.26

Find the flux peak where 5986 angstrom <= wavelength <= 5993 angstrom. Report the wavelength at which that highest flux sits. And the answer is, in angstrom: 5986.69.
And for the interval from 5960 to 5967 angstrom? 5961.93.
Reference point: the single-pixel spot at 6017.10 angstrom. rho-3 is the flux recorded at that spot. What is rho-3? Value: 1.285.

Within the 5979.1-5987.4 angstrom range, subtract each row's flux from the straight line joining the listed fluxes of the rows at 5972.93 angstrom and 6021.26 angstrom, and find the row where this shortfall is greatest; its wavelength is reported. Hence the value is 5985.32 angstrom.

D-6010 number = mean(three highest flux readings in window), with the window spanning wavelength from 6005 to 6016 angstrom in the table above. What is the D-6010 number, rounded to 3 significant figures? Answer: 1.09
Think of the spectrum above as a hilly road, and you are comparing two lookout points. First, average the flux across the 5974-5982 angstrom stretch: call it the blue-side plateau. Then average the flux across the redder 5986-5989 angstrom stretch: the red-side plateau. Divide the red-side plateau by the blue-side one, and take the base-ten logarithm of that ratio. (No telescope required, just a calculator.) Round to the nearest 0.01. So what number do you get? -0.06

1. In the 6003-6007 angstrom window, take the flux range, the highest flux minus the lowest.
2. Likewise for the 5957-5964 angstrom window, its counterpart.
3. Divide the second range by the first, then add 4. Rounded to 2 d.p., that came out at 5.40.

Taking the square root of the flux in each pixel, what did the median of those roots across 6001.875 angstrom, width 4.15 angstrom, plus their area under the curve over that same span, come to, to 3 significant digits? 5.18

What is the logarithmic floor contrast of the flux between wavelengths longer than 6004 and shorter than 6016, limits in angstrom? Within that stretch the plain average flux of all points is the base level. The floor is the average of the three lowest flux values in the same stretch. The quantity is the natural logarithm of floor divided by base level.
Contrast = -0.10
